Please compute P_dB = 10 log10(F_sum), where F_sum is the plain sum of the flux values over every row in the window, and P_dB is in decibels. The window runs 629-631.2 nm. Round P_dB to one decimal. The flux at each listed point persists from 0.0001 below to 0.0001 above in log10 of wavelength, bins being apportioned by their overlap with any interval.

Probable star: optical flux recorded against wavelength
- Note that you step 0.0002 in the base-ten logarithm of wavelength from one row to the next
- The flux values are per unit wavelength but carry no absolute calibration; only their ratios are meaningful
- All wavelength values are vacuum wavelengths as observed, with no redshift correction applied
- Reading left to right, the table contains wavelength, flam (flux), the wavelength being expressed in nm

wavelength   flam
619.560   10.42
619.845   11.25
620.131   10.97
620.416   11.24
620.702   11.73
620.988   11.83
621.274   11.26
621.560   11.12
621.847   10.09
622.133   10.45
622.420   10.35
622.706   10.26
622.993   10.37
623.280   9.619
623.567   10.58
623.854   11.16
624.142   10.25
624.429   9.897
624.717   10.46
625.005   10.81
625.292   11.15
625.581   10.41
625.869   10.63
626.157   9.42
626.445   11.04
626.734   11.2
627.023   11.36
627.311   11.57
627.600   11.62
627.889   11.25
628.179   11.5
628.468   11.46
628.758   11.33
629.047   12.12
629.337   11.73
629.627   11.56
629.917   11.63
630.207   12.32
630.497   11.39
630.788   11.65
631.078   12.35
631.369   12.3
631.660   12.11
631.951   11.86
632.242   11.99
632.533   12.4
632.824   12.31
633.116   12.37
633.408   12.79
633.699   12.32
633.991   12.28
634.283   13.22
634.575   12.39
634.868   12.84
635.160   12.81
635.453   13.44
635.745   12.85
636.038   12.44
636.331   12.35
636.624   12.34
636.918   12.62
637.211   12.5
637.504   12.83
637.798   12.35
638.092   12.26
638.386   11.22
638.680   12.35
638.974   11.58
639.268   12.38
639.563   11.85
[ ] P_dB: 19.8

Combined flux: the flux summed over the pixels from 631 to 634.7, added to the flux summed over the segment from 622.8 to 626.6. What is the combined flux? 296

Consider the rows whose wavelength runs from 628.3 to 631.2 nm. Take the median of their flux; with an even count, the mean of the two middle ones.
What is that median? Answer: 11.6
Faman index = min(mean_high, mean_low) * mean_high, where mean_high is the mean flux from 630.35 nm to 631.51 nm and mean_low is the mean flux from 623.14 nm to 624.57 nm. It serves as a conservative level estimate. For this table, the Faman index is 123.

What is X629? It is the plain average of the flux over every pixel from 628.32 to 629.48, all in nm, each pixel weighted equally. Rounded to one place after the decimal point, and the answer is 11.7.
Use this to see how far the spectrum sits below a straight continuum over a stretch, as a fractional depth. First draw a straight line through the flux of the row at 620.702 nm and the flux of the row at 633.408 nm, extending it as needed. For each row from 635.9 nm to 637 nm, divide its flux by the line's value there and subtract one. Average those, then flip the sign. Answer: 0.047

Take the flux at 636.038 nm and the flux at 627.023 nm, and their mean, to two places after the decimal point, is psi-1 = 11.90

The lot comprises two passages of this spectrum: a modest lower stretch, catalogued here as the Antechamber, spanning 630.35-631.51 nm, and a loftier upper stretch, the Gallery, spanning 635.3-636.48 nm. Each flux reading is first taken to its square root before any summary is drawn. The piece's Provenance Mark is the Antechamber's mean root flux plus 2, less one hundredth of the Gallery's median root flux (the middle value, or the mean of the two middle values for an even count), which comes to 5.42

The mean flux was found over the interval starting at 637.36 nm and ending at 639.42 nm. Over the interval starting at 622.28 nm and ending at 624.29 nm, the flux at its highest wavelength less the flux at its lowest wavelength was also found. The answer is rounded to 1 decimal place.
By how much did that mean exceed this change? 12.2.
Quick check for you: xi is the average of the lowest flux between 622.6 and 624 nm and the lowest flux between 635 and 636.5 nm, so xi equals 10.98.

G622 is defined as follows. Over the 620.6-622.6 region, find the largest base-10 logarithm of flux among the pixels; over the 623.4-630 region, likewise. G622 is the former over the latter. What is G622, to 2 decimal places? 0.99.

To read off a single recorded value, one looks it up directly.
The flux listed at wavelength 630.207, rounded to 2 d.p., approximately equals 12.32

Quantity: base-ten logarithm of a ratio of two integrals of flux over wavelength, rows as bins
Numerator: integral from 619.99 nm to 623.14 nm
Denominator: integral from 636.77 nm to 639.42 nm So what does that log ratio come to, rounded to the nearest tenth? 0.0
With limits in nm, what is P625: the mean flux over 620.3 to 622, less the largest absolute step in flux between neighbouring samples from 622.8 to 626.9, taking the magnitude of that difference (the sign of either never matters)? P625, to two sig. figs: 9.6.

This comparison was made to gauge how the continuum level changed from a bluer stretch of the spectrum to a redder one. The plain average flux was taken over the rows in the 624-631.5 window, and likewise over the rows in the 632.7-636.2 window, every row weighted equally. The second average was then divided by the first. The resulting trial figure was 1.13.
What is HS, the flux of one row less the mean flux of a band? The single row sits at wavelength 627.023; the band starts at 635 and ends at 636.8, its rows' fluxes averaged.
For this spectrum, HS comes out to -1.3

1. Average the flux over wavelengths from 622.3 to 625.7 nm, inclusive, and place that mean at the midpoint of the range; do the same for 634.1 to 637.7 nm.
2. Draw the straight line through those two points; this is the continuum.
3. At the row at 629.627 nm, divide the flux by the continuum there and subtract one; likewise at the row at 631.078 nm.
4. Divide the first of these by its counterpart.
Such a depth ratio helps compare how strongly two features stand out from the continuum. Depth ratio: 0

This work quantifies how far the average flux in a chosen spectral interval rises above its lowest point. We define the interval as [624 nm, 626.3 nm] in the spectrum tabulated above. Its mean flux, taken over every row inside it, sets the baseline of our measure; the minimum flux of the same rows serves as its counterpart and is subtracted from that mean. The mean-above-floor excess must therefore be 0.96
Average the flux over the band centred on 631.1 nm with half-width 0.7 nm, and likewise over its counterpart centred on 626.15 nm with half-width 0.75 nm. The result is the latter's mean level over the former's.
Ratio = 0.88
